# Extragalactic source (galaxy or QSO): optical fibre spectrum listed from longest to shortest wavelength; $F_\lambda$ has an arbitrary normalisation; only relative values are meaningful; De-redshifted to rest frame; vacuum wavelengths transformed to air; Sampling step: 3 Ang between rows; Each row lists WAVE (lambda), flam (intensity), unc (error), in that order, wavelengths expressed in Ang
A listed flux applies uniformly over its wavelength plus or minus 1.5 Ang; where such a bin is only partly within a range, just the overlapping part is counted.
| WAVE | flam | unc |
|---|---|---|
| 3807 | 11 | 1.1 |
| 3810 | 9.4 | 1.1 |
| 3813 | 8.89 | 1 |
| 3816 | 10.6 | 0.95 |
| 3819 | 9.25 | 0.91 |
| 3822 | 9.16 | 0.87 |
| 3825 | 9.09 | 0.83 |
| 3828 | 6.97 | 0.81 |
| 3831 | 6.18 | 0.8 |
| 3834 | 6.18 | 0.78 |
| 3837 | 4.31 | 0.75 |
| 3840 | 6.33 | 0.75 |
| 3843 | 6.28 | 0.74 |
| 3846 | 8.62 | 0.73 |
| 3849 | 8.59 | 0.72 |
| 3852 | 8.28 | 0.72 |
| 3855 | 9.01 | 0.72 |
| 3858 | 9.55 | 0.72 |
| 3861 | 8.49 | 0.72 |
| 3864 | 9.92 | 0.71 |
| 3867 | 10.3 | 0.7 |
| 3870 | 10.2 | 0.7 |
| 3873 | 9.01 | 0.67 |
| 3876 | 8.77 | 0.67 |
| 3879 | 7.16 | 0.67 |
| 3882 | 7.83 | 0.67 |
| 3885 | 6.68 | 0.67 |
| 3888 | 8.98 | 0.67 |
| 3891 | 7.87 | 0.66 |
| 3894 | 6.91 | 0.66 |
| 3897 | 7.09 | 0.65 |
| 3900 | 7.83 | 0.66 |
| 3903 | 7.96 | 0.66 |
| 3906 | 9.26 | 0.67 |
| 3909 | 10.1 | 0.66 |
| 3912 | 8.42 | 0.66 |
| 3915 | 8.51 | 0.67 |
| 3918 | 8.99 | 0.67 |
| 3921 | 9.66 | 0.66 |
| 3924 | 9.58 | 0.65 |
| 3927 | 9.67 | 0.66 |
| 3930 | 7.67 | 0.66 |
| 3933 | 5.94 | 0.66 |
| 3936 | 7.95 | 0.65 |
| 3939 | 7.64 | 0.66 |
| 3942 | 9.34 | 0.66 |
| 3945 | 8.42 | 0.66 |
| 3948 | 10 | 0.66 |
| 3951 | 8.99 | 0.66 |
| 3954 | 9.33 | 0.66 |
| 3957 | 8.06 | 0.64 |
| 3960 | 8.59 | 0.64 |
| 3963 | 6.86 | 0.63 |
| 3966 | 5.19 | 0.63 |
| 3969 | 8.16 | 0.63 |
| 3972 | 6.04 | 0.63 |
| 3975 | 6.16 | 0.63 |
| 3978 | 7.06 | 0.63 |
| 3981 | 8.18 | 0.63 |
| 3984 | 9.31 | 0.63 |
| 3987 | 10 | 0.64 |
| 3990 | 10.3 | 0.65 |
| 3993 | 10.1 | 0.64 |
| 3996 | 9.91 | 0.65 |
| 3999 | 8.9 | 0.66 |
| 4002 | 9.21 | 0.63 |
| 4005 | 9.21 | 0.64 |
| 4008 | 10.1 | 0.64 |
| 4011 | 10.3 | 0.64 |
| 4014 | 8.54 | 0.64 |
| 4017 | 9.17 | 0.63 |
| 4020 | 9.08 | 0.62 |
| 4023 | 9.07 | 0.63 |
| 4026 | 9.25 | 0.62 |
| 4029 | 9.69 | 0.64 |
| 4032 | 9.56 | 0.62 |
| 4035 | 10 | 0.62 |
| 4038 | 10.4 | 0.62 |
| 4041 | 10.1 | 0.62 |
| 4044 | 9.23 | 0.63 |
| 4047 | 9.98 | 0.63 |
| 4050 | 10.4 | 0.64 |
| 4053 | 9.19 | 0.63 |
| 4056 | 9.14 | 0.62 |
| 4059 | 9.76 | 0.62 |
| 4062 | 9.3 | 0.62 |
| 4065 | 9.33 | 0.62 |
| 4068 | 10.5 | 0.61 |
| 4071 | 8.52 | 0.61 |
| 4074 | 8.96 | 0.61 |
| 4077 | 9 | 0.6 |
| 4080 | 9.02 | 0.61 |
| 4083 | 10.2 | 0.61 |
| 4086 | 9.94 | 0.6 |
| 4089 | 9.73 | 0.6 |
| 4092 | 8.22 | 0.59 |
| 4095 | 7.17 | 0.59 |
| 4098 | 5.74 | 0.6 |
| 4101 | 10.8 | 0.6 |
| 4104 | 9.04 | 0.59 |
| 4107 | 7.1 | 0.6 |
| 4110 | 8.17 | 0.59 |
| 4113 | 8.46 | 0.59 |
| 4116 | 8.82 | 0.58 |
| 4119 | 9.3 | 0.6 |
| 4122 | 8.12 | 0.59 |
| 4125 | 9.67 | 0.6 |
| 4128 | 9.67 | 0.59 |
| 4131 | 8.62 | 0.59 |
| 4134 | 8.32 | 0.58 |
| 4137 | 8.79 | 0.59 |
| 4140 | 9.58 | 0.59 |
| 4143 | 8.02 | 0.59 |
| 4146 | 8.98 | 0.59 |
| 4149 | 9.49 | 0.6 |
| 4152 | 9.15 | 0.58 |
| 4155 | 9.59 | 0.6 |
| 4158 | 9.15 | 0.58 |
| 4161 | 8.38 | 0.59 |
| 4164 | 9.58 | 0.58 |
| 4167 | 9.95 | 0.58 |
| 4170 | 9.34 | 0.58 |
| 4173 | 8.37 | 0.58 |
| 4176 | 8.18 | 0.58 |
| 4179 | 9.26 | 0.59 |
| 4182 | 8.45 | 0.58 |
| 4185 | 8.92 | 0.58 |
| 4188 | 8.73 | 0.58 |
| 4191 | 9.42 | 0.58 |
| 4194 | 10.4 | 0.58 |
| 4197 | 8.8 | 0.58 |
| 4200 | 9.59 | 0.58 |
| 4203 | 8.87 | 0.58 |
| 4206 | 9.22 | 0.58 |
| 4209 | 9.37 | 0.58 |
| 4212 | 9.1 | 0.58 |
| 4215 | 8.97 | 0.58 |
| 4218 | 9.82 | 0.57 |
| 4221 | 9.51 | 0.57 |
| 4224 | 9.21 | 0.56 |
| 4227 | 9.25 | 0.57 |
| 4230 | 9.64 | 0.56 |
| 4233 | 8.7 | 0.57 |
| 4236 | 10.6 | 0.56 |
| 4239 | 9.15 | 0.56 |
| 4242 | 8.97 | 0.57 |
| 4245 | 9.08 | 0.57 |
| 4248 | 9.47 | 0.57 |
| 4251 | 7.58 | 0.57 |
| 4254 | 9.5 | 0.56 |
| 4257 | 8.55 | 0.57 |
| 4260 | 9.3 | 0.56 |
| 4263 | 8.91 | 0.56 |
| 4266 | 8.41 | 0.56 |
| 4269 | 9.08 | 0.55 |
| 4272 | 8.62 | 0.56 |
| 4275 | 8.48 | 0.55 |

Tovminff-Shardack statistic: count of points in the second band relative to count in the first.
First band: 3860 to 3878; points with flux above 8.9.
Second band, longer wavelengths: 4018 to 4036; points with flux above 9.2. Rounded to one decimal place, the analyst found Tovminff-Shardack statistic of 1.0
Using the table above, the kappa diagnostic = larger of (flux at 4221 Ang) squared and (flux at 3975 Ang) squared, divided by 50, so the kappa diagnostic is 1.81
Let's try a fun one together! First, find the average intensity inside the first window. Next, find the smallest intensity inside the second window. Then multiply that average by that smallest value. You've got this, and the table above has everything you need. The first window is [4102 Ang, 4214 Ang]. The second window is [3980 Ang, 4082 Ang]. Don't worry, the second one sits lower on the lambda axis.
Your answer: 73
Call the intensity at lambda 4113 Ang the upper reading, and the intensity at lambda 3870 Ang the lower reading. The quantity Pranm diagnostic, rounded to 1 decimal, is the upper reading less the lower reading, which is -1.7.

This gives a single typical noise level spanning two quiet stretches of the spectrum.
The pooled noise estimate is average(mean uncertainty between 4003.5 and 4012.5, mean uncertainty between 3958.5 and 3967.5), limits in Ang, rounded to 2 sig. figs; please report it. 0.64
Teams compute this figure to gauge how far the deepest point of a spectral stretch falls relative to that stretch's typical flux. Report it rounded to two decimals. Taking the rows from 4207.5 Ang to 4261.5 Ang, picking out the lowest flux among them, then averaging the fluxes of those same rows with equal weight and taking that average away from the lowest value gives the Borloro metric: -1.63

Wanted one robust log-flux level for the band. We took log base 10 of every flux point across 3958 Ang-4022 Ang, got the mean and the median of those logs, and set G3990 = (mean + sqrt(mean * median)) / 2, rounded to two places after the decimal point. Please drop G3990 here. 0.93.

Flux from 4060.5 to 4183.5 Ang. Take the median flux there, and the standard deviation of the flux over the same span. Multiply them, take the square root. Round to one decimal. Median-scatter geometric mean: 2.9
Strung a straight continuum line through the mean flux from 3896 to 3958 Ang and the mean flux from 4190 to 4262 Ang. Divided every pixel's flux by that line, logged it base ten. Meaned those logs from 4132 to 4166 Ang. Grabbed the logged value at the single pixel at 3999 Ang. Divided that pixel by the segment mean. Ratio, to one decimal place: -1.6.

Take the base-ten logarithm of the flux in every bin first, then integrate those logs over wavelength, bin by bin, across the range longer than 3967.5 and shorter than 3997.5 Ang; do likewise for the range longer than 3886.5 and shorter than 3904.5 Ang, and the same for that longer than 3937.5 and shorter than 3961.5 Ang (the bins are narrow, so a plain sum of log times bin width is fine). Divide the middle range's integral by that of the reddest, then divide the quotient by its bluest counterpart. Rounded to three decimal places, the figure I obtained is 0.051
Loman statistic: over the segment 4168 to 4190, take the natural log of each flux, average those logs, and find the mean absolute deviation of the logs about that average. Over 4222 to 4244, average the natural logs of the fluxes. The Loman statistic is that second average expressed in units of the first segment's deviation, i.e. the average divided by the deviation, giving 54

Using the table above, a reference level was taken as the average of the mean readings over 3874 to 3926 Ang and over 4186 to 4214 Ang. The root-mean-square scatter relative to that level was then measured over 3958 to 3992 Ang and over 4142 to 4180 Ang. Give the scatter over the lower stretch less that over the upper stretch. 1.3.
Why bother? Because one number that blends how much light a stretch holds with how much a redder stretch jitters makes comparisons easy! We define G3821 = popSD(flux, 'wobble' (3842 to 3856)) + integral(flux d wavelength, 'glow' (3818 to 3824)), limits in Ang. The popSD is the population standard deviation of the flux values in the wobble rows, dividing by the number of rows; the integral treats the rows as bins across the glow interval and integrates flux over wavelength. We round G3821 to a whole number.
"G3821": 56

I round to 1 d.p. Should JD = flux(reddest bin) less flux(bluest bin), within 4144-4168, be 1.0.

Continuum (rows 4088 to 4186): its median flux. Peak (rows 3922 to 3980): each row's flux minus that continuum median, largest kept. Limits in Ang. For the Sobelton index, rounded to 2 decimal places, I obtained 1.08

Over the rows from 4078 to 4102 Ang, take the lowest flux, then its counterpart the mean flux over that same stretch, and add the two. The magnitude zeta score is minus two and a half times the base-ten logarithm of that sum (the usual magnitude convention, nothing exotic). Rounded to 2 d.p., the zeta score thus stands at -2.91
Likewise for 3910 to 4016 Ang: -2.85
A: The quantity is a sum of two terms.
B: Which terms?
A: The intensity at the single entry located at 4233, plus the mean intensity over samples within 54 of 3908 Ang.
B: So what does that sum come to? 17.3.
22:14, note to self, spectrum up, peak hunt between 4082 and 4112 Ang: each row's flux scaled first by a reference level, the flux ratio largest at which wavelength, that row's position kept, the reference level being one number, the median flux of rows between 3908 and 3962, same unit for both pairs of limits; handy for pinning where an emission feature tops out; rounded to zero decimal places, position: 4101 Ang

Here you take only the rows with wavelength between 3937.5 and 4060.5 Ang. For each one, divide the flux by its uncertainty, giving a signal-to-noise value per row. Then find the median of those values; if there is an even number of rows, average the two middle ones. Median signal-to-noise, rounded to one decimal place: 14.6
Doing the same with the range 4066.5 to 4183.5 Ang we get 15.2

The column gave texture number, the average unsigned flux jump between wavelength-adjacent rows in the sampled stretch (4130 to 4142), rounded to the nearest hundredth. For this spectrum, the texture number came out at 0.52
